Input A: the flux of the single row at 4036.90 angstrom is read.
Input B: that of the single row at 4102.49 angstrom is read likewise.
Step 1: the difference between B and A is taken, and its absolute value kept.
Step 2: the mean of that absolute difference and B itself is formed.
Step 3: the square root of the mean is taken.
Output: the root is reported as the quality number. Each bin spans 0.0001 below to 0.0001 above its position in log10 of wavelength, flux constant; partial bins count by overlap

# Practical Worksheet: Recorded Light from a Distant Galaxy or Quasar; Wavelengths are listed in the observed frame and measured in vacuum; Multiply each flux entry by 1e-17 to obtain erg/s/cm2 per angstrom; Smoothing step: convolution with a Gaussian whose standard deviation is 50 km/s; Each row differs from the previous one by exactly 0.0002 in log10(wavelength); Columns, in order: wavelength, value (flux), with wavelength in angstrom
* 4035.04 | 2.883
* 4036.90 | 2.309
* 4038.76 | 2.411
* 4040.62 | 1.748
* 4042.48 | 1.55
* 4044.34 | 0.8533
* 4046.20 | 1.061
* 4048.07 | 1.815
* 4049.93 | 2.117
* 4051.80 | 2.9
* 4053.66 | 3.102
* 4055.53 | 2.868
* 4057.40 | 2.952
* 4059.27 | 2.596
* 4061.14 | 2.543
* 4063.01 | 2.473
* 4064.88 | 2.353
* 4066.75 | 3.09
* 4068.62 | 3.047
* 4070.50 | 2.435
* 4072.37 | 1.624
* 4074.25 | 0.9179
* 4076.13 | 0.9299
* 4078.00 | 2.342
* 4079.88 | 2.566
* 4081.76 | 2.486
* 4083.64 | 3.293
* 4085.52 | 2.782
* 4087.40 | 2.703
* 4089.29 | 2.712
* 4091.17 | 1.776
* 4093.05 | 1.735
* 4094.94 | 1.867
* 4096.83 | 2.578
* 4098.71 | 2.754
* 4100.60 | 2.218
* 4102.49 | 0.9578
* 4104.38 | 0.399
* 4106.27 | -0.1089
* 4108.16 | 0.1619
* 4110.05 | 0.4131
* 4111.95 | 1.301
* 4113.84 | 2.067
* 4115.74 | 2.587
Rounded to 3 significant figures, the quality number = 1.07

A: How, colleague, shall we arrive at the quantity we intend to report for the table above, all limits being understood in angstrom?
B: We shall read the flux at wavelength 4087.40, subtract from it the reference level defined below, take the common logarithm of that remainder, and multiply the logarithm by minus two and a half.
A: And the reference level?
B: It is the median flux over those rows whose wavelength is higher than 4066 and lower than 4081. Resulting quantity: 1.3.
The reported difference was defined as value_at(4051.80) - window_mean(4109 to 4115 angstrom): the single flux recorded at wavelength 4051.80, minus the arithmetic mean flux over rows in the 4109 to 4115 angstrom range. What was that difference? 1.6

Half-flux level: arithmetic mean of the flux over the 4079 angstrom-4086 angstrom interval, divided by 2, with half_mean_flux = 1.39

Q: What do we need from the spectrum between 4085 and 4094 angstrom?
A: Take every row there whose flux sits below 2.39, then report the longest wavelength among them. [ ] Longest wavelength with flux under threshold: 4093.05 angstrom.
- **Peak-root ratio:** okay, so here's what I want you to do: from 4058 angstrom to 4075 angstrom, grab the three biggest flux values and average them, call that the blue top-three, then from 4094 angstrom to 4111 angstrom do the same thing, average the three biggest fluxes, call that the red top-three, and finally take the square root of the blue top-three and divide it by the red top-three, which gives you 0.68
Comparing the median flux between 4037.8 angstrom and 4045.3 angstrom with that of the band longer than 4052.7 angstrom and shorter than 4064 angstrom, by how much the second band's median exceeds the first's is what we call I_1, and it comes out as 1.1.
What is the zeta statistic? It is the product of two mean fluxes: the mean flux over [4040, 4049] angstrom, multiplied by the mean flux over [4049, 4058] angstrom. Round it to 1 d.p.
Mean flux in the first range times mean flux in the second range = 3.9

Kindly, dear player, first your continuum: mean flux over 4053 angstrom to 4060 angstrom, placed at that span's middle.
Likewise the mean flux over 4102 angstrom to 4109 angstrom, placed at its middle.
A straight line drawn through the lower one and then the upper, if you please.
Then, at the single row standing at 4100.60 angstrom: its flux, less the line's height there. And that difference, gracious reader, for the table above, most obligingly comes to 1.6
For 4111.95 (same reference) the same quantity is 1.3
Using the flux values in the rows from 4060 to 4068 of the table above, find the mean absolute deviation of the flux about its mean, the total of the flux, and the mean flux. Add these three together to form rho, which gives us 13.3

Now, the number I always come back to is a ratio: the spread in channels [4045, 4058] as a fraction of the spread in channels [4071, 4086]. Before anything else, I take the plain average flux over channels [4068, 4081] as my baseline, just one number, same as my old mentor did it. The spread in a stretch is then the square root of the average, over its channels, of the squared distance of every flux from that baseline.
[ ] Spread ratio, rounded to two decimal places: 1.00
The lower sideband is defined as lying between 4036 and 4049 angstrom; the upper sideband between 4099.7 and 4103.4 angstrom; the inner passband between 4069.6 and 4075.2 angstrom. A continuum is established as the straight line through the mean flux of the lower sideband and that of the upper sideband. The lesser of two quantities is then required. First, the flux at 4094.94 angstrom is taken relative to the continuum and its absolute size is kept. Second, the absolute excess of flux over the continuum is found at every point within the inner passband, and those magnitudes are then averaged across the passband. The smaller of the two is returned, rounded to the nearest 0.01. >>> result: 0.27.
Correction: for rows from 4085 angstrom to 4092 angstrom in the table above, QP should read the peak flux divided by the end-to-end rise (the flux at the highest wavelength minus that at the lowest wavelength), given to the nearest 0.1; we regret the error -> -2.8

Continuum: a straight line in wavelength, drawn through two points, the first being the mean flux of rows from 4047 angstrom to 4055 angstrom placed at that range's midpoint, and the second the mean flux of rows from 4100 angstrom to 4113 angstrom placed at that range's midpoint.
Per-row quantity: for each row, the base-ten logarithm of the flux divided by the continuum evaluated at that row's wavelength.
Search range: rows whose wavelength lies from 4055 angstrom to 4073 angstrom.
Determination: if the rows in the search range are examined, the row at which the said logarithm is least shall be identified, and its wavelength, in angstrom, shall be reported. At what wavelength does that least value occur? 4072.37 angstrom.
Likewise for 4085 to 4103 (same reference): 4102.49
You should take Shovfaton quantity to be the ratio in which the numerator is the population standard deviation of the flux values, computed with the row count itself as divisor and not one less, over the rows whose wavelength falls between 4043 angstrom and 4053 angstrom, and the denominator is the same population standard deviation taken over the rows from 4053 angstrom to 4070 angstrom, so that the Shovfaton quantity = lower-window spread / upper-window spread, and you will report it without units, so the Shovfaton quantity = 2.7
